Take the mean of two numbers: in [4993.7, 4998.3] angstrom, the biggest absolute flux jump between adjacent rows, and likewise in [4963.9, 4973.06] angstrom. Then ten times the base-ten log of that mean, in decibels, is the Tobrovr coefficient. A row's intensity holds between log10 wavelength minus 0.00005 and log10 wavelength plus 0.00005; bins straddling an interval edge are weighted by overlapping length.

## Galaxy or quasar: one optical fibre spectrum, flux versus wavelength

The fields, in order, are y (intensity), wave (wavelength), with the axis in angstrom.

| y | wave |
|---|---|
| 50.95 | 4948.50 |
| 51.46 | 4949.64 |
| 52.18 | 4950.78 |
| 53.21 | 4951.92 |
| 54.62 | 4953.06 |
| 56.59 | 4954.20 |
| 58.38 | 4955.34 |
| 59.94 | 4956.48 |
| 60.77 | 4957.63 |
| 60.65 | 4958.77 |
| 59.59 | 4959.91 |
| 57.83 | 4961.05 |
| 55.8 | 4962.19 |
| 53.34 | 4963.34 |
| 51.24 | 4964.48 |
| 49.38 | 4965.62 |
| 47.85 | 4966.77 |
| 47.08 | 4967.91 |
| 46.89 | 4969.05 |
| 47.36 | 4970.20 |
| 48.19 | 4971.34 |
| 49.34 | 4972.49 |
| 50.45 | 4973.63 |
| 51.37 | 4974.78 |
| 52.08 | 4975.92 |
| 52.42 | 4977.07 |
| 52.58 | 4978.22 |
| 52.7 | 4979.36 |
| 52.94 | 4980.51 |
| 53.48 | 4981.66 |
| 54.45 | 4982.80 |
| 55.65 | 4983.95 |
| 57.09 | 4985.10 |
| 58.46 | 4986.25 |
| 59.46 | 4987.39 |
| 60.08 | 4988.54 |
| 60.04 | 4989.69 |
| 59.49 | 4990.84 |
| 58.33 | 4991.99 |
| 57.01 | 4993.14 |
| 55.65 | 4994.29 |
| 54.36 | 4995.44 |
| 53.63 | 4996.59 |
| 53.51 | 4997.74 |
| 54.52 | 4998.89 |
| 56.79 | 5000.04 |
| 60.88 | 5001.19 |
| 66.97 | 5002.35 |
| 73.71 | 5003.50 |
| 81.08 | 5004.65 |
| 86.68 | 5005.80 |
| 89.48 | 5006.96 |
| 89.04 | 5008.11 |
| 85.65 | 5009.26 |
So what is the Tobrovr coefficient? 2.0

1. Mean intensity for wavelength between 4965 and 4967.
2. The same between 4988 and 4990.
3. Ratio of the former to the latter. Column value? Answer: 0.81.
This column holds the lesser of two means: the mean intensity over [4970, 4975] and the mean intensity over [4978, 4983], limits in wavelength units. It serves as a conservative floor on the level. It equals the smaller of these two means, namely 49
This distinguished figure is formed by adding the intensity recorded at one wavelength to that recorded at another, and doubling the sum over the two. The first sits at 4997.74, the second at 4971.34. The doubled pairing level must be 203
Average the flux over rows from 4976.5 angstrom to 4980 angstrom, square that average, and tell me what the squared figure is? 2763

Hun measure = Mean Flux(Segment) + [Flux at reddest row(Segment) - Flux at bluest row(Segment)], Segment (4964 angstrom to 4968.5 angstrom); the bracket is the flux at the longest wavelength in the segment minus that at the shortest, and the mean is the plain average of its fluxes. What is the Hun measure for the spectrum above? 45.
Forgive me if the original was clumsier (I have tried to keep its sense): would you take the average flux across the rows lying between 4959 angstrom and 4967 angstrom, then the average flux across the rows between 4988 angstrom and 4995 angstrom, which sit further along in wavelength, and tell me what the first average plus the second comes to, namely 112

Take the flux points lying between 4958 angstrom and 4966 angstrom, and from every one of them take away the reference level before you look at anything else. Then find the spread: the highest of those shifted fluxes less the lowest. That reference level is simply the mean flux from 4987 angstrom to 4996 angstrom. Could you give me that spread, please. 11.3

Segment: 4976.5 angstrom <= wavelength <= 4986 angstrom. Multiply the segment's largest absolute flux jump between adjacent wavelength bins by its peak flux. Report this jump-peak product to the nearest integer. 82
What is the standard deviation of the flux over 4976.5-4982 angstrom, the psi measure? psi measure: 0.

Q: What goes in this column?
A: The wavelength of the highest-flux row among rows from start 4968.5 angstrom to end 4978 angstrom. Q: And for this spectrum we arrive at 4977.07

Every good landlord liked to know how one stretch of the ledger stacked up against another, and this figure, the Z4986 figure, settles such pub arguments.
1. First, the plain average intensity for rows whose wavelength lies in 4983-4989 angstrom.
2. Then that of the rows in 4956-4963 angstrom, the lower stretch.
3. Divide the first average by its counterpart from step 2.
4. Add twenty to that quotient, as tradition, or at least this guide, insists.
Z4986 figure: 21.0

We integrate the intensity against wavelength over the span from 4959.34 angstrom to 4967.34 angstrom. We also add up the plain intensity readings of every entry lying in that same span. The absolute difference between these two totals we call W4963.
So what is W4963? 53.6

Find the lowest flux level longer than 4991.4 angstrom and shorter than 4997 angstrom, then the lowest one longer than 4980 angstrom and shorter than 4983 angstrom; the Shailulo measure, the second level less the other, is -1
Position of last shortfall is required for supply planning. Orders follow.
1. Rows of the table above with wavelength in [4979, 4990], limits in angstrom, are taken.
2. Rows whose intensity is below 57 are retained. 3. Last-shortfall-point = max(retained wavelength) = 4983.95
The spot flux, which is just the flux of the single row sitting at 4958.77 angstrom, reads 60.65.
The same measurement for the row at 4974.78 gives 51.37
